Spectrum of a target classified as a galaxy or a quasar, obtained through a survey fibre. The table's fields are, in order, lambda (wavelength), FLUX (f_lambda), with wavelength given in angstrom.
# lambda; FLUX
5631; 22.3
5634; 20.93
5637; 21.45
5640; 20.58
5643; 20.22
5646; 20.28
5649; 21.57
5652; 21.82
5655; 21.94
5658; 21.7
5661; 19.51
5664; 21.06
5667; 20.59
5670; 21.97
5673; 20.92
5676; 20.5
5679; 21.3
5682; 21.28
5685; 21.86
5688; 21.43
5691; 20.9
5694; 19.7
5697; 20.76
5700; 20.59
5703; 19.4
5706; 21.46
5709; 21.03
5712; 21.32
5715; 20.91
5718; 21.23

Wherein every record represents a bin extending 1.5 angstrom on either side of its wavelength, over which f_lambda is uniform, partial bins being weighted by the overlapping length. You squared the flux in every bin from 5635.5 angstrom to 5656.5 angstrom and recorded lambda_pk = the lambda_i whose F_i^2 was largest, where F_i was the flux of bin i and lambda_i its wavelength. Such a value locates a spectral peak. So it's 5655 angstrom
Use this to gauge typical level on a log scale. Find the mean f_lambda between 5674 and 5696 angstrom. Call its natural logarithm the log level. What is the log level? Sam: 3.04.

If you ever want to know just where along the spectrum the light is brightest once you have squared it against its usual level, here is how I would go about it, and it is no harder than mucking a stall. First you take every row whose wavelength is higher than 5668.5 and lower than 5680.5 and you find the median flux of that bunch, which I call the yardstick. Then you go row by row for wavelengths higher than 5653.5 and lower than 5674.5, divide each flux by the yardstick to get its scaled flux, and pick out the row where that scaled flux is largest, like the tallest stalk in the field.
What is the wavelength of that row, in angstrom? 5670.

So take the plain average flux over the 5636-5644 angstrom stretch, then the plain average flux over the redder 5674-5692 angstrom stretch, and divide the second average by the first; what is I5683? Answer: 1.02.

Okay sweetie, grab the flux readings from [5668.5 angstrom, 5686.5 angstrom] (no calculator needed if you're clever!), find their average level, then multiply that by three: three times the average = 63.9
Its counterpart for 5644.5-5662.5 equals 63.4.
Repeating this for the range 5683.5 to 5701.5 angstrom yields 62.6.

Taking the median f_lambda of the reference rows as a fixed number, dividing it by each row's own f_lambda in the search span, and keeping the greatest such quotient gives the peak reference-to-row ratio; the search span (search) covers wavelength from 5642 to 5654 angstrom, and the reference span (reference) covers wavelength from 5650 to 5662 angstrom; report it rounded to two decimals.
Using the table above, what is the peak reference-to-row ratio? 1.08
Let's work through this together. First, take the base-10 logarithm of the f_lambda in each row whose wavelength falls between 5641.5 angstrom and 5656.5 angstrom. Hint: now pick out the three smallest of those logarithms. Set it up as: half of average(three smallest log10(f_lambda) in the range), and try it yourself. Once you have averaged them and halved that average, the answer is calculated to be 0.658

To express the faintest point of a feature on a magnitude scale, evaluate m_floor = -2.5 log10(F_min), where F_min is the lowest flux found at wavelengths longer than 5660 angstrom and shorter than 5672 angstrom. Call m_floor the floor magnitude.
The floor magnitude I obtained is -3.23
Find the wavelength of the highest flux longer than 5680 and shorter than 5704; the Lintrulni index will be 5685 angstrom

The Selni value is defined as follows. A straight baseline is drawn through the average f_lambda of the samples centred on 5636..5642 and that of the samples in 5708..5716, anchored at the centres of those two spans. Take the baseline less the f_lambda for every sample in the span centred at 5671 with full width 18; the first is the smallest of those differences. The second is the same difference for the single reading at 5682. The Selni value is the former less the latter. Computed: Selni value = -0.7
